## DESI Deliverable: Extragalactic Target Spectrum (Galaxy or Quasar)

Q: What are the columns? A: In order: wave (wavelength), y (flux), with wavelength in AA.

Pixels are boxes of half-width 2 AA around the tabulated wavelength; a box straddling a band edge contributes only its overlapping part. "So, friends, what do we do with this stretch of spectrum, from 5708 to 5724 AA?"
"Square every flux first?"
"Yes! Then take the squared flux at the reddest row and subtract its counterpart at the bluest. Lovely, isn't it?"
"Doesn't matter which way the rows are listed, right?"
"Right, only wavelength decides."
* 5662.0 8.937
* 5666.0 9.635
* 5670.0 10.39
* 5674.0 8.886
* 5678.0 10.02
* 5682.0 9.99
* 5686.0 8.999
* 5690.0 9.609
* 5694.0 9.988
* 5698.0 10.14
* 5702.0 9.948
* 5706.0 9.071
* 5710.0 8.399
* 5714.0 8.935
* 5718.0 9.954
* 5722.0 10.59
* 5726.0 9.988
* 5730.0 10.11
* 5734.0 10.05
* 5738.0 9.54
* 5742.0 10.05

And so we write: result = 42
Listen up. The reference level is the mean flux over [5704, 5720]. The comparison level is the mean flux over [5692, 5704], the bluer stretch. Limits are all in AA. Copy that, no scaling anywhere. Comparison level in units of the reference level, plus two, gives 3.10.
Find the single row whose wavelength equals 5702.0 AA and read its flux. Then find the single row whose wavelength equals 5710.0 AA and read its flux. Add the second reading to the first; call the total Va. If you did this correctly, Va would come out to 18.3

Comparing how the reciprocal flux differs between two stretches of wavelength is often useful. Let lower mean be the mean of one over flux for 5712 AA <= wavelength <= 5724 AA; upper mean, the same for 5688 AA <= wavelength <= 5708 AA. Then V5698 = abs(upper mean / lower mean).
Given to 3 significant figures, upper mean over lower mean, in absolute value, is 1.00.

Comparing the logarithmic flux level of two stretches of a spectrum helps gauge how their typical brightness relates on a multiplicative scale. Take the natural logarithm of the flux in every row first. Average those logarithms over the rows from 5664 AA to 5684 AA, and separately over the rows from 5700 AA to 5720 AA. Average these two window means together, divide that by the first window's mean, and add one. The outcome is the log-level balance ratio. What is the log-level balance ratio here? 1.99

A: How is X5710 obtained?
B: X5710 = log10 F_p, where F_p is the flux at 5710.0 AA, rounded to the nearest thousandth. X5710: 0.924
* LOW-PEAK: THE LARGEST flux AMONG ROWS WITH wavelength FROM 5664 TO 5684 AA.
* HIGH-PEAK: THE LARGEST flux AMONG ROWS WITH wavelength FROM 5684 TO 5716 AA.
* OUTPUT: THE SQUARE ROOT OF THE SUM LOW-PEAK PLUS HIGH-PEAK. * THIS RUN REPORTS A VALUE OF 4.53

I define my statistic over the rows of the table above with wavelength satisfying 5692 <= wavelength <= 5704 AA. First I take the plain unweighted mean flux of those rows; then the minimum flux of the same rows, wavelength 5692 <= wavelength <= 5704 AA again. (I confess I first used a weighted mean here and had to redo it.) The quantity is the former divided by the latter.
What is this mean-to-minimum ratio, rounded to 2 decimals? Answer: 1.01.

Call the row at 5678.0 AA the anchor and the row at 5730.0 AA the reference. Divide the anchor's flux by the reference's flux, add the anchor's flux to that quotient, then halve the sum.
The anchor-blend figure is 5.51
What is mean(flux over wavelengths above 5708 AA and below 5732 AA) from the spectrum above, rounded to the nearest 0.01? 9.66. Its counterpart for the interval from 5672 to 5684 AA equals 9.63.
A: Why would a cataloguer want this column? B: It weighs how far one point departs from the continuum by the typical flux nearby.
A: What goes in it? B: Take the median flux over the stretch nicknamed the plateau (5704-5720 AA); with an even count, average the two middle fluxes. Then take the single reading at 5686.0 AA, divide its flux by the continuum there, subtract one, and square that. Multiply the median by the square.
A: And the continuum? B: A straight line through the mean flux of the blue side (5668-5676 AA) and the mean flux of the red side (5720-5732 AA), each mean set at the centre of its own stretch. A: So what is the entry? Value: 0.0590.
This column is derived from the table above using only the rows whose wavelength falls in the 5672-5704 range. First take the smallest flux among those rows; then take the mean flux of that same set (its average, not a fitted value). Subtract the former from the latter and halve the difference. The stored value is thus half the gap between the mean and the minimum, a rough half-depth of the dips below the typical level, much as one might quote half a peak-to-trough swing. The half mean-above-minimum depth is 0.41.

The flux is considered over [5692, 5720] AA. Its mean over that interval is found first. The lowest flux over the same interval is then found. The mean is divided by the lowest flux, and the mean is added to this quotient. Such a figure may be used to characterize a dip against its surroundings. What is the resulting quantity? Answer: 10.6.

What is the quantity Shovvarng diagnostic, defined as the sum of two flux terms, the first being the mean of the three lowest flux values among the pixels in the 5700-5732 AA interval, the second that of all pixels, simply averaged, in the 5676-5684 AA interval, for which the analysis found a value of 18.8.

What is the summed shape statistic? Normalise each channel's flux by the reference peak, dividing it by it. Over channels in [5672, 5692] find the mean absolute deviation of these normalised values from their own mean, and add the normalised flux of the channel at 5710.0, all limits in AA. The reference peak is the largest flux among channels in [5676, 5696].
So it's 0.88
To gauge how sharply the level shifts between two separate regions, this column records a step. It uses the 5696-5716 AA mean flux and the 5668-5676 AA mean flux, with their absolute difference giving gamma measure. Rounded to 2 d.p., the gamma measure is 0.34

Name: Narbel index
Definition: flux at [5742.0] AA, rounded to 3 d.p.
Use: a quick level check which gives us 10.050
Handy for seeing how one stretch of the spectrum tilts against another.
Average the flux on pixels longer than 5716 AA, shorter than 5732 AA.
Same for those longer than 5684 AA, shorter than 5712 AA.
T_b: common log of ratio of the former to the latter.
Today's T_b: 0.03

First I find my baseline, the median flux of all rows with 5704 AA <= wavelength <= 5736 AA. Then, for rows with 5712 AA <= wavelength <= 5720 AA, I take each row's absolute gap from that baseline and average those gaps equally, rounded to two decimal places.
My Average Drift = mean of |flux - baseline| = 0.53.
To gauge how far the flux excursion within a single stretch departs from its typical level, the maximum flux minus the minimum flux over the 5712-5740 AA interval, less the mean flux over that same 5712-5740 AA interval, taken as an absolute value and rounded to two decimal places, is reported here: 8.23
